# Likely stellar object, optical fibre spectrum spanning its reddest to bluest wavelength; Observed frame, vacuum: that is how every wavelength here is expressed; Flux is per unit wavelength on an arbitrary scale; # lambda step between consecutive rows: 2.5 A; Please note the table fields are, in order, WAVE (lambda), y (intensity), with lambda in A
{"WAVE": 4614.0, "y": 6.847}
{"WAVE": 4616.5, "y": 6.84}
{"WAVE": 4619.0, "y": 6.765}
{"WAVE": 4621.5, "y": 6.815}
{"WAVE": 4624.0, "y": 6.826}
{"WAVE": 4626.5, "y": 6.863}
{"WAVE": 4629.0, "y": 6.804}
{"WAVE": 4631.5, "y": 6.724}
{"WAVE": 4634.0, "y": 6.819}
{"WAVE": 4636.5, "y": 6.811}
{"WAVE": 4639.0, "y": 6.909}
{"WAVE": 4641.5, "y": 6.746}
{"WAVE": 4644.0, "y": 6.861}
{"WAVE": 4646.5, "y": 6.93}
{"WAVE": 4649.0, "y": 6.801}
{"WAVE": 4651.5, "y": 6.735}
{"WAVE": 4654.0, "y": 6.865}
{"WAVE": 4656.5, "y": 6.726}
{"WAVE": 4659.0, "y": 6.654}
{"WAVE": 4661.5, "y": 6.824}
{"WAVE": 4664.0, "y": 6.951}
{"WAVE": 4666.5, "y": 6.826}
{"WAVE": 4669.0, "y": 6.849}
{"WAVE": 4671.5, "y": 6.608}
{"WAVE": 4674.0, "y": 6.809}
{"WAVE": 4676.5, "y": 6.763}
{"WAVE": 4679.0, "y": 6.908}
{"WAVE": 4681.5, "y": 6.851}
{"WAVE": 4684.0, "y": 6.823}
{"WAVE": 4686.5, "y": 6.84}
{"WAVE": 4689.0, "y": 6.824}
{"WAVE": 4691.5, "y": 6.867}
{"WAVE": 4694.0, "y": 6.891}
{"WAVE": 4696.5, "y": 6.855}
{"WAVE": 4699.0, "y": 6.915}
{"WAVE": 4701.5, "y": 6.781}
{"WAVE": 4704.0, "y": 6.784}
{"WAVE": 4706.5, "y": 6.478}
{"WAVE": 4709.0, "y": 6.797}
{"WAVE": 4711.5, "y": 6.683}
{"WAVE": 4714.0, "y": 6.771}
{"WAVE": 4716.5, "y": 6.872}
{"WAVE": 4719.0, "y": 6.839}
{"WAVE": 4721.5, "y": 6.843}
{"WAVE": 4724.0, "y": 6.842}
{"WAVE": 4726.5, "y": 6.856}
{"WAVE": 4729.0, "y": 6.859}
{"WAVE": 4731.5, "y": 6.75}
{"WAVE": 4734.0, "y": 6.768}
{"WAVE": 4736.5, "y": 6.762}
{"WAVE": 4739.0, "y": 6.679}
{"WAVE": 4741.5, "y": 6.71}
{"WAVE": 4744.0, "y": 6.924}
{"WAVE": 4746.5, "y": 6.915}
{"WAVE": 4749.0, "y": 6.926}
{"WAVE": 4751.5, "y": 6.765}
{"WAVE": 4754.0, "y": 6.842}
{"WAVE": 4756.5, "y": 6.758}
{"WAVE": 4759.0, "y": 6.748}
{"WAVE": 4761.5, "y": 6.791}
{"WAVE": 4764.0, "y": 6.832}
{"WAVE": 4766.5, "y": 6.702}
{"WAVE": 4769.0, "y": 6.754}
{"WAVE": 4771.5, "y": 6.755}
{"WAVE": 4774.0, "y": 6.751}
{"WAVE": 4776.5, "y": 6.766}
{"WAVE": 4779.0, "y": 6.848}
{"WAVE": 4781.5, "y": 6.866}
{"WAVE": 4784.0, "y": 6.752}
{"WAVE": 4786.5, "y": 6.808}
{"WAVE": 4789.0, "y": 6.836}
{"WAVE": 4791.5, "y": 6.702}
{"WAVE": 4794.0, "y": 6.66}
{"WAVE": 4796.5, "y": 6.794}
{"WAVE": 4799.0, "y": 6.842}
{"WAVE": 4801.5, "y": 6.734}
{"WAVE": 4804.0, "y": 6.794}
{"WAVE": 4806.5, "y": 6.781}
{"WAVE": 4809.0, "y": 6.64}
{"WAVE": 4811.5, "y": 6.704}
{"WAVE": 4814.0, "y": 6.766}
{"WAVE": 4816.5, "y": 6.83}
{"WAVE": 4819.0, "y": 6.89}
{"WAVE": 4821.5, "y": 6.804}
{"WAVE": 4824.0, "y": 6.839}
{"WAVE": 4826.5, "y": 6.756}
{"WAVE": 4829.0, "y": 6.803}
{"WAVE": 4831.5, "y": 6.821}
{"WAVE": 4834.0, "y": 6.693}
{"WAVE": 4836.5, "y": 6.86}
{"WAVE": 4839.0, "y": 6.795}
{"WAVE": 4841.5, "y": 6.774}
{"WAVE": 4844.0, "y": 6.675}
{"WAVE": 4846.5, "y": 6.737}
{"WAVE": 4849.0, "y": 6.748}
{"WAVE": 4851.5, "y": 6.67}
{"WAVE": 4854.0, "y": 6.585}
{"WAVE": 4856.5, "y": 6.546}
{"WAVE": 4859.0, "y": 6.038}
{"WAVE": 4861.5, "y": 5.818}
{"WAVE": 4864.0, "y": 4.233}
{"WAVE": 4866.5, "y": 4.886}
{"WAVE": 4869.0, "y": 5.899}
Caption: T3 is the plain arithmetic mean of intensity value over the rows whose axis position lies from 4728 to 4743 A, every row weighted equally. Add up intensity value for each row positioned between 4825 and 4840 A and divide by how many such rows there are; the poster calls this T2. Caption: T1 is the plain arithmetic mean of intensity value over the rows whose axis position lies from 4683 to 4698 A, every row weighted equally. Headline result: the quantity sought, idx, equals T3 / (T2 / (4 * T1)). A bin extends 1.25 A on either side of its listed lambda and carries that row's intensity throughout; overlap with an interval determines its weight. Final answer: 27.3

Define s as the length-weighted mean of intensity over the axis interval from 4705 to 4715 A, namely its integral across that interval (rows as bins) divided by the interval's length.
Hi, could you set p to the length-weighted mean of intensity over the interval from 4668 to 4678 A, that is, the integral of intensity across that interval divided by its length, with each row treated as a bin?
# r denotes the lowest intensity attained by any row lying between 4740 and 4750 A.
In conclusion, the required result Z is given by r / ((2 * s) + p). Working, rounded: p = 6.76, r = 6.71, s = 6.68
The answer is 0.333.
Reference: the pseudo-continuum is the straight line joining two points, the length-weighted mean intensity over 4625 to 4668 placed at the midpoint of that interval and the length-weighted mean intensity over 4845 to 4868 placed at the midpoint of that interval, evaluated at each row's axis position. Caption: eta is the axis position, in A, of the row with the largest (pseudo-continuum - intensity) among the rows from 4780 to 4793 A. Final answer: 4791.5 A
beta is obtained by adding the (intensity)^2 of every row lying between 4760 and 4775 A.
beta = 275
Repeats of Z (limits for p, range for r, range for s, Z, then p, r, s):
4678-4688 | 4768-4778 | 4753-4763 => 0.331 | 6.85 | 6.751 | 6.78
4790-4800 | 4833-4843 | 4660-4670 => 0.327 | 6.75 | 6.693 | 6.86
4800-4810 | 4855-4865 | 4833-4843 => 0.208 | 6.74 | 4.233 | 6.78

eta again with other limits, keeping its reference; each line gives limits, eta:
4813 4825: 4814.0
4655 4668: 4659.0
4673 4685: 4676.5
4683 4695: 4684.0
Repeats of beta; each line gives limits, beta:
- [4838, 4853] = 272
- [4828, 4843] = 277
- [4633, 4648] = 281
